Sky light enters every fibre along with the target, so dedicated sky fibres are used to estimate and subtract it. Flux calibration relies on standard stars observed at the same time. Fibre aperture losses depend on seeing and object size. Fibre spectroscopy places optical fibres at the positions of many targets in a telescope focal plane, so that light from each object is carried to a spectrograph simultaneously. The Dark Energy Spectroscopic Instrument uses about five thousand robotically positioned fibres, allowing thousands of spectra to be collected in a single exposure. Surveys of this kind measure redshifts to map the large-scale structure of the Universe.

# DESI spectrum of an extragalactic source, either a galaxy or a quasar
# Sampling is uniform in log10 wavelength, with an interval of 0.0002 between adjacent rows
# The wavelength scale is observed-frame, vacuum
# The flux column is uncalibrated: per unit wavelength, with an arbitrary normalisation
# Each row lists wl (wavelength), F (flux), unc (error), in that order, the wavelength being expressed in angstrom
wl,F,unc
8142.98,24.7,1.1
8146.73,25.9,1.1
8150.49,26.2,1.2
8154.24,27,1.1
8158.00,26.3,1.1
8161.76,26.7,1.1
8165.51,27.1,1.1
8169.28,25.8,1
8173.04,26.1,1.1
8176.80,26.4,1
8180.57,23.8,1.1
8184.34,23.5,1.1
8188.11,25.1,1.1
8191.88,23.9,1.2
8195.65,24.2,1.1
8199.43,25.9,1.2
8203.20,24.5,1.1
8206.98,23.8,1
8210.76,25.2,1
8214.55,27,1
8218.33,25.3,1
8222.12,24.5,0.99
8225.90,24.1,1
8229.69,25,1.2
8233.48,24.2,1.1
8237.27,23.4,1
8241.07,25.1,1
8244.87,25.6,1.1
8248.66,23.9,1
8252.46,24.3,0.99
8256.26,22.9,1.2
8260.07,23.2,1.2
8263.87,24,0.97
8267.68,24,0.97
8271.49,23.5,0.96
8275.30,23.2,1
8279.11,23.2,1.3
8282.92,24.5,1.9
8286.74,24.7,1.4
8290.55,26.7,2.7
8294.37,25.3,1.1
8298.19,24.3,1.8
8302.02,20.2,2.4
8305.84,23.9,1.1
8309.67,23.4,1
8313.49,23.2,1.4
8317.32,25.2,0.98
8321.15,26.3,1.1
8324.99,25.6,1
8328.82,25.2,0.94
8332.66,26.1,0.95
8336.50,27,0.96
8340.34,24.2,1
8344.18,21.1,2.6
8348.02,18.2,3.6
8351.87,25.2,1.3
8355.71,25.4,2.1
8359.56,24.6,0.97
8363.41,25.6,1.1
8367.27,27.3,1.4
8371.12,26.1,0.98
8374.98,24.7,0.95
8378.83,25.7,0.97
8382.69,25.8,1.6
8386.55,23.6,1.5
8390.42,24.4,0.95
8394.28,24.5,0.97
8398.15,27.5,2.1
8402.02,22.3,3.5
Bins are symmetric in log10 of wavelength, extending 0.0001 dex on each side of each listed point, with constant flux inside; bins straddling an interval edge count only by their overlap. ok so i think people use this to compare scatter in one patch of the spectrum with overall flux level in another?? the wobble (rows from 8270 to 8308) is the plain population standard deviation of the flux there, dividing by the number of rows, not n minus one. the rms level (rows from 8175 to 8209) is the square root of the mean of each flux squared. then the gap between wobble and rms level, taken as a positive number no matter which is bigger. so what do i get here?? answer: 23.0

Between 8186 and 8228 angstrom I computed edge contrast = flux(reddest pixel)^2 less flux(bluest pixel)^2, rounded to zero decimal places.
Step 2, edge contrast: -49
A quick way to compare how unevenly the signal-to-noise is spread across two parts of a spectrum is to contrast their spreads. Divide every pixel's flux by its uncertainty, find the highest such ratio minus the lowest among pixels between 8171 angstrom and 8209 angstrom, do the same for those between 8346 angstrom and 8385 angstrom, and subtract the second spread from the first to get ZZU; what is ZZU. -15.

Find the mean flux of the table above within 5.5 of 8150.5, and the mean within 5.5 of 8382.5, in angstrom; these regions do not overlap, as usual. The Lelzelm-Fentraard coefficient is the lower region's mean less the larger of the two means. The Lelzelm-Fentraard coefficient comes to 0.00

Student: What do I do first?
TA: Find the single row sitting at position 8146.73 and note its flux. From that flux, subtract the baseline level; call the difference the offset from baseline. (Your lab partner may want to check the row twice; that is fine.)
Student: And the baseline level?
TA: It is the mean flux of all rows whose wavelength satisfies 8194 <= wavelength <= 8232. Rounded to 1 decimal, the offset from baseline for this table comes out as 1.0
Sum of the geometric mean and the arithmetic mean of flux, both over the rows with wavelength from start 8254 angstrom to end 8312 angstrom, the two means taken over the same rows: 47.6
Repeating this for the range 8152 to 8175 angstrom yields 53.0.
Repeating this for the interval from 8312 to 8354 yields 48.5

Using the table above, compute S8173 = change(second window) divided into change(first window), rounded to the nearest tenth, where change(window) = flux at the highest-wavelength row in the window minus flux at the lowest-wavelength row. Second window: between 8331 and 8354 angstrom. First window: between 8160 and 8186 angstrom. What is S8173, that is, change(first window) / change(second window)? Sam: 3.6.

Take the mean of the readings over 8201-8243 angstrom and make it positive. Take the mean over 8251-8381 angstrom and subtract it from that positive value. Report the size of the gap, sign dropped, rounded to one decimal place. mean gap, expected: 0.4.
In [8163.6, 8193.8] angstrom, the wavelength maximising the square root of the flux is 8165.51 angstrom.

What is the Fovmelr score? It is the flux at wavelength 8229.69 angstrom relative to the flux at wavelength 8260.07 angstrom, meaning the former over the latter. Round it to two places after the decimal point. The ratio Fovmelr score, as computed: 1.08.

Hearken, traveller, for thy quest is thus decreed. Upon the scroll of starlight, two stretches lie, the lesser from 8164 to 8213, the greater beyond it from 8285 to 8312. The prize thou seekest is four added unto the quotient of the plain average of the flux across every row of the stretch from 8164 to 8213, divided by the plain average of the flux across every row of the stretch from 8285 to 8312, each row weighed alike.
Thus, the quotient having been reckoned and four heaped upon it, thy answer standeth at 5.04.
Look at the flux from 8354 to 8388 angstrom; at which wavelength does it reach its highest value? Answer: 8367.27 angstrom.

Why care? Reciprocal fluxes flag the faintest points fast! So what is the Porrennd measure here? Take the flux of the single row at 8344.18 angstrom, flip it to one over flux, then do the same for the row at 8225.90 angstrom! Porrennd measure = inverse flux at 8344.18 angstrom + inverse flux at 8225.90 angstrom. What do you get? 0.089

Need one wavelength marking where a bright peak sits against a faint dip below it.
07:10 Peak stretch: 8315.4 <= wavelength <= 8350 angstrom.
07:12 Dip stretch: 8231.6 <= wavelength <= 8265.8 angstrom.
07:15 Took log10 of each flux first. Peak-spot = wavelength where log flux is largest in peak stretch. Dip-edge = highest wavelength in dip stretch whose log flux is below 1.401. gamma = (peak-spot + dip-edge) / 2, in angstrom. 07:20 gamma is 8300.2 angstrom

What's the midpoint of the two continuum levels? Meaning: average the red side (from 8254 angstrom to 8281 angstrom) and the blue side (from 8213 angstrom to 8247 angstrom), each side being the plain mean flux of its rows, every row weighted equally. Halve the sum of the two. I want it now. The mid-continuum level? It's 24.2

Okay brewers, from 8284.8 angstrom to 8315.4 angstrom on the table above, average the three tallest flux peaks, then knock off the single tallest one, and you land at -1.1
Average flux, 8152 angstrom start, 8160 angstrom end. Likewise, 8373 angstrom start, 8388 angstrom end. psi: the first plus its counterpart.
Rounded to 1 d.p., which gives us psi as 51.6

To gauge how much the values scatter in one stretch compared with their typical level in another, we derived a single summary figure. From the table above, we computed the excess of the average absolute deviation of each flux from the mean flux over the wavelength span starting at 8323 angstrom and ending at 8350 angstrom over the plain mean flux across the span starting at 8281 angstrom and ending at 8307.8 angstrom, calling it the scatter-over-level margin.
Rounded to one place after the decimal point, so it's -21.8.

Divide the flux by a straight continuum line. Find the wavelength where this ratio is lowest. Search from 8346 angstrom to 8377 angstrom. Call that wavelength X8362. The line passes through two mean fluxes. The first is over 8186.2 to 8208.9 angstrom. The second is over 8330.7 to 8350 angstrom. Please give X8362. 8348.02 angstrom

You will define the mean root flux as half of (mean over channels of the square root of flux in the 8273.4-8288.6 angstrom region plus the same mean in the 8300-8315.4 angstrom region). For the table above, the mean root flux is 4.824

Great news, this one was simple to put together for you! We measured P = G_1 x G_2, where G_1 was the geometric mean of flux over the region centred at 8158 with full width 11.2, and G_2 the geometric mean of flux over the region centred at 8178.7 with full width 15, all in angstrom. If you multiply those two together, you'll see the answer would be 664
